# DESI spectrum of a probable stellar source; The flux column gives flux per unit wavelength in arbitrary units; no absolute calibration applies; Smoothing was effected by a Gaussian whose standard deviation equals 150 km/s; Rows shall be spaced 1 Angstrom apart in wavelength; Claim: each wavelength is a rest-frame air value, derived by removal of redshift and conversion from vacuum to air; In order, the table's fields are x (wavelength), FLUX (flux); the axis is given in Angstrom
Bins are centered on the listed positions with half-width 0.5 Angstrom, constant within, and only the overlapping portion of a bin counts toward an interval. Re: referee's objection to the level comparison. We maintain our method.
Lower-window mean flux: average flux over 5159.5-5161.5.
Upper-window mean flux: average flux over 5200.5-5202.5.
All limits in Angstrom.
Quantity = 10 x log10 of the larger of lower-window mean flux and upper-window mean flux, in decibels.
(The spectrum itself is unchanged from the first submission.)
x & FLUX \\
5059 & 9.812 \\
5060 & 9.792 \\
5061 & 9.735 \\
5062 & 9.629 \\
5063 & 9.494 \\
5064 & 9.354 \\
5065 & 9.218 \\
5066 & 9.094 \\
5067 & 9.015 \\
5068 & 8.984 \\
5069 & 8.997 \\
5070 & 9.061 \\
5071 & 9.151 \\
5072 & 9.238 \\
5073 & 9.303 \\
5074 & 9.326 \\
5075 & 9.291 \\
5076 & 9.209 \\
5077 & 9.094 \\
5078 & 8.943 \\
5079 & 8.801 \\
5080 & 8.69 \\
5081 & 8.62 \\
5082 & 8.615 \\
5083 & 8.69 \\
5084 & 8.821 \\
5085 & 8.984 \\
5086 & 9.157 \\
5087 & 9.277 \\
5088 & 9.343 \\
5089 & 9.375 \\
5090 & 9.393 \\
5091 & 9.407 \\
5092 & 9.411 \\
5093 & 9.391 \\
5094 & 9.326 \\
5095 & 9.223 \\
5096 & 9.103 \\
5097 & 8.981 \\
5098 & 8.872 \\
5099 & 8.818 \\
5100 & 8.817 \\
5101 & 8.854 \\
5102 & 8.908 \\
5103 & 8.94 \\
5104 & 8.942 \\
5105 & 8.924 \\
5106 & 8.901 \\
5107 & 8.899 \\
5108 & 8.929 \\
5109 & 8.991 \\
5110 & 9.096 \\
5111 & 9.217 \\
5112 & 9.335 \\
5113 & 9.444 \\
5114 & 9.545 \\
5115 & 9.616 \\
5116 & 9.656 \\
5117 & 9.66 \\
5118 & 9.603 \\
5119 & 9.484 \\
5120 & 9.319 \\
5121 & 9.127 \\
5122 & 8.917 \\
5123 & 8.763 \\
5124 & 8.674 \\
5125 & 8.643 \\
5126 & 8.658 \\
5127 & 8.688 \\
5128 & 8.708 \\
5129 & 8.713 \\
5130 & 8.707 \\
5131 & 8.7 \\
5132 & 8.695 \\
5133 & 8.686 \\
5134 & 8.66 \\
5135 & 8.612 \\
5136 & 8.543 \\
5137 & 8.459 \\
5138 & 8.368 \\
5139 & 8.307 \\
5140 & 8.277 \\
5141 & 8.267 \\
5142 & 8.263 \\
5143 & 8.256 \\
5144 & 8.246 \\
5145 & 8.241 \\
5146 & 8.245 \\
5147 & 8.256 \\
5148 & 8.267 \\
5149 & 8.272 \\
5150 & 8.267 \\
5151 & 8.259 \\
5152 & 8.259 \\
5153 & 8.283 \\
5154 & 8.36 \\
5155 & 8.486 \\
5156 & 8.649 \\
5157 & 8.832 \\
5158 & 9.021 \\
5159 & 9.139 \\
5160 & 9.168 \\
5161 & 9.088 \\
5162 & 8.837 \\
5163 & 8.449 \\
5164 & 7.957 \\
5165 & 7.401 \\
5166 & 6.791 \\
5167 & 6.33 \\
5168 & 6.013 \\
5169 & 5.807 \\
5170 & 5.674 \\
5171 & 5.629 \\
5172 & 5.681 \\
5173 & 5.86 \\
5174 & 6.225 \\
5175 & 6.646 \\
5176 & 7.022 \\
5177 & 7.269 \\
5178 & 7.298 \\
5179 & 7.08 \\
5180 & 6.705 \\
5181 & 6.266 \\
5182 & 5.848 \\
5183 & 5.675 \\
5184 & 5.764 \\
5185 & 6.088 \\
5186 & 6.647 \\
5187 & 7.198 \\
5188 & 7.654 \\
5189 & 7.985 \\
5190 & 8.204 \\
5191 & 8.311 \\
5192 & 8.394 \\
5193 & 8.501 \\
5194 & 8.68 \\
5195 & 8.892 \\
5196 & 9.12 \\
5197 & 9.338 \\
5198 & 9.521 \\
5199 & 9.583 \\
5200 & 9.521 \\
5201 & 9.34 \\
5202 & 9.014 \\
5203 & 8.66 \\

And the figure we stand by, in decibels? 9.63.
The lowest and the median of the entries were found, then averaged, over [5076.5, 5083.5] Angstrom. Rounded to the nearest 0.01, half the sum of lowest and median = 8.65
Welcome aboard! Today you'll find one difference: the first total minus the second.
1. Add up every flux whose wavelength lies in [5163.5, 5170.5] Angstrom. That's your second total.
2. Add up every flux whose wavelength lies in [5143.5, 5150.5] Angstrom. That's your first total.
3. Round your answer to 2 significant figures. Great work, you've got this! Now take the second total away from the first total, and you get 12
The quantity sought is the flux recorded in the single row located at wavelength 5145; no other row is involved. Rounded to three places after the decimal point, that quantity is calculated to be 8.241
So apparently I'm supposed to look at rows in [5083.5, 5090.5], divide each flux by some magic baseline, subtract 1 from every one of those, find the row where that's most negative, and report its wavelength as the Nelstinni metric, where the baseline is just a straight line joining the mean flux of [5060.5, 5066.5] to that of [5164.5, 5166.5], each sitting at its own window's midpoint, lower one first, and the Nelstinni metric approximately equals 5084 Angstrom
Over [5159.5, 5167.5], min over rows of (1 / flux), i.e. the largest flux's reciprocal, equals 0.109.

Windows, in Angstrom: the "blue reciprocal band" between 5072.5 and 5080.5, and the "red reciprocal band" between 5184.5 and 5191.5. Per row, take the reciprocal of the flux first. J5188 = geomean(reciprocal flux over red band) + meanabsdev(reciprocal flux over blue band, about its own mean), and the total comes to 0.14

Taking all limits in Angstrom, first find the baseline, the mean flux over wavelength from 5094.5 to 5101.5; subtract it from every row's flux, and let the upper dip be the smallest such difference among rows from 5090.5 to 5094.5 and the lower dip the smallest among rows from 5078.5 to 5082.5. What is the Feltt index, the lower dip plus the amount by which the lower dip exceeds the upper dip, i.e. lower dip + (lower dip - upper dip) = -1.0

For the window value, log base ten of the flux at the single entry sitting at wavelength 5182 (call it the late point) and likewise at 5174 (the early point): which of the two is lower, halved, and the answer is 0.384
